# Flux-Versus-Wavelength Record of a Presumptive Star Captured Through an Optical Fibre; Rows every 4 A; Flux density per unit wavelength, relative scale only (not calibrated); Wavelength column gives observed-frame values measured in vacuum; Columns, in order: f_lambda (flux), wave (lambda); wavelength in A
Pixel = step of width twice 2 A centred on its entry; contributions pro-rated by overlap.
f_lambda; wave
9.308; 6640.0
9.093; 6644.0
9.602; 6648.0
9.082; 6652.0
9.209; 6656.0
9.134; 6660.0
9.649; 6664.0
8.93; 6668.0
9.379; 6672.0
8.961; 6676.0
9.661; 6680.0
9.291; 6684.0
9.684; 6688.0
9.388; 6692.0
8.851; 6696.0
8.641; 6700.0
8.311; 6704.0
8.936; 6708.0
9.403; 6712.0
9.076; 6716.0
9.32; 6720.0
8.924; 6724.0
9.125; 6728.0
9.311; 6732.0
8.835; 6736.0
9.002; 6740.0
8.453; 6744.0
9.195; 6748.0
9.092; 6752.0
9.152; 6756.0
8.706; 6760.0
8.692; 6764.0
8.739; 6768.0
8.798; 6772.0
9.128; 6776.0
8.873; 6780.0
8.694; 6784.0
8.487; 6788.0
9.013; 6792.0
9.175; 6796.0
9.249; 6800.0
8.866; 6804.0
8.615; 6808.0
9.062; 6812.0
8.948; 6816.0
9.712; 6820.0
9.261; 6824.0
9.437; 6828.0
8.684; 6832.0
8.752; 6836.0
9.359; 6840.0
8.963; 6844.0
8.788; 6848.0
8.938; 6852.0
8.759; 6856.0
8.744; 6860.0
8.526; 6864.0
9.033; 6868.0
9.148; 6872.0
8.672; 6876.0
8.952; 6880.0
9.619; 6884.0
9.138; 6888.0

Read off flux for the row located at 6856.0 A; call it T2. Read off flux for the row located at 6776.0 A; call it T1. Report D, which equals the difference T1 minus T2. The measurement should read 0.37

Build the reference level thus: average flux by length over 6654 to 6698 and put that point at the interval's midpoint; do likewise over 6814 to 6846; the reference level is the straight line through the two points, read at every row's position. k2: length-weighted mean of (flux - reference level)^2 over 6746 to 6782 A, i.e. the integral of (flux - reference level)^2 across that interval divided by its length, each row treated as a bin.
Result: 0.11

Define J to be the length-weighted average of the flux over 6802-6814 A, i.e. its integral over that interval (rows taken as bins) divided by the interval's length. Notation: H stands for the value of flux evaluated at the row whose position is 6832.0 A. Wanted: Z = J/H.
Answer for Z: 1.02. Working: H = 8.684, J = 8.8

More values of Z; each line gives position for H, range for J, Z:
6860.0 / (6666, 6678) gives 1.04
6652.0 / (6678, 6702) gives 1.02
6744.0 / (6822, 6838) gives 1.07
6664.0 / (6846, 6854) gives 0.92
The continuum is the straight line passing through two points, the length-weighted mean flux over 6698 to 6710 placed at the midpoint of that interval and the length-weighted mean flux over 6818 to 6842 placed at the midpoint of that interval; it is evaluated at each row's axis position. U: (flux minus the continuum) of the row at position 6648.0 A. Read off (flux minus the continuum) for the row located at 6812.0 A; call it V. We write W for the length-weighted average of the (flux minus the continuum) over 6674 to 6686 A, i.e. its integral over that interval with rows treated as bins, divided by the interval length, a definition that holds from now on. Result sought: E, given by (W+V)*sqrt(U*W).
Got 0.71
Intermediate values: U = 1.2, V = -0.06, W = 0.8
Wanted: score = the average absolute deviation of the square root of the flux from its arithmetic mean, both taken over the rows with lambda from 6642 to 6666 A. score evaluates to 0.036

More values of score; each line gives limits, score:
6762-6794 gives 0.025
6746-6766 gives 0.036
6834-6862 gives 0.027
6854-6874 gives 0.033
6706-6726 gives 0.030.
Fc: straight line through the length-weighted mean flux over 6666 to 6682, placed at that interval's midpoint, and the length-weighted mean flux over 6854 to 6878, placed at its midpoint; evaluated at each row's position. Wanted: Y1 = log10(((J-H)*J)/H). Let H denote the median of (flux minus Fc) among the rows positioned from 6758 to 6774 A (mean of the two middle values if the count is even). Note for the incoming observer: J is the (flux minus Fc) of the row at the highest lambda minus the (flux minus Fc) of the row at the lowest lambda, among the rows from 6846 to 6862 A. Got -1.8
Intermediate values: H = -0.314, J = -0.02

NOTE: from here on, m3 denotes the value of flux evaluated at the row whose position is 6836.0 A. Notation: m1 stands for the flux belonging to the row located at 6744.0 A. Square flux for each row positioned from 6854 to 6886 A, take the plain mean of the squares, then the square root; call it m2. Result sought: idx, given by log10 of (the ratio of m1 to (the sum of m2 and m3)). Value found -0.321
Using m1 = 8.453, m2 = 8.94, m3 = 8.752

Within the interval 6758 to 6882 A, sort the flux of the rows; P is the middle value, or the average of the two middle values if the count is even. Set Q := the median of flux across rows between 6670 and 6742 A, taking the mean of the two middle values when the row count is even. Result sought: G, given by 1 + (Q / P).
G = 2.026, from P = 8.87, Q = 9.10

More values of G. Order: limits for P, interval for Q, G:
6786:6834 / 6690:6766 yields 1.996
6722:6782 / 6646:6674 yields 2.032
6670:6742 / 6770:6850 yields 1.984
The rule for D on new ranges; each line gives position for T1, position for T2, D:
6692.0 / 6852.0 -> 0.45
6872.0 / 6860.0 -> 0.40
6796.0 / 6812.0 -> 0.11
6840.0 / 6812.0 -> 0.30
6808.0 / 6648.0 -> -0.99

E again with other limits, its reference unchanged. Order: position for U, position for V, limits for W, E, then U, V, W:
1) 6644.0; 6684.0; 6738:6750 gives 0.19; 0.7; 0.75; 0.1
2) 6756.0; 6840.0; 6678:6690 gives 0.60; 0.3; 0.11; 1.0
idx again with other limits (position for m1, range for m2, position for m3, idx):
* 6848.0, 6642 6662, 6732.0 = -0.324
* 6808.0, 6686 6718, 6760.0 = -0.314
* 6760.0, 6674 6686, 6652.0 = -0.325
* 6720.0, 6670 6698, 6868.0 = -0.294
